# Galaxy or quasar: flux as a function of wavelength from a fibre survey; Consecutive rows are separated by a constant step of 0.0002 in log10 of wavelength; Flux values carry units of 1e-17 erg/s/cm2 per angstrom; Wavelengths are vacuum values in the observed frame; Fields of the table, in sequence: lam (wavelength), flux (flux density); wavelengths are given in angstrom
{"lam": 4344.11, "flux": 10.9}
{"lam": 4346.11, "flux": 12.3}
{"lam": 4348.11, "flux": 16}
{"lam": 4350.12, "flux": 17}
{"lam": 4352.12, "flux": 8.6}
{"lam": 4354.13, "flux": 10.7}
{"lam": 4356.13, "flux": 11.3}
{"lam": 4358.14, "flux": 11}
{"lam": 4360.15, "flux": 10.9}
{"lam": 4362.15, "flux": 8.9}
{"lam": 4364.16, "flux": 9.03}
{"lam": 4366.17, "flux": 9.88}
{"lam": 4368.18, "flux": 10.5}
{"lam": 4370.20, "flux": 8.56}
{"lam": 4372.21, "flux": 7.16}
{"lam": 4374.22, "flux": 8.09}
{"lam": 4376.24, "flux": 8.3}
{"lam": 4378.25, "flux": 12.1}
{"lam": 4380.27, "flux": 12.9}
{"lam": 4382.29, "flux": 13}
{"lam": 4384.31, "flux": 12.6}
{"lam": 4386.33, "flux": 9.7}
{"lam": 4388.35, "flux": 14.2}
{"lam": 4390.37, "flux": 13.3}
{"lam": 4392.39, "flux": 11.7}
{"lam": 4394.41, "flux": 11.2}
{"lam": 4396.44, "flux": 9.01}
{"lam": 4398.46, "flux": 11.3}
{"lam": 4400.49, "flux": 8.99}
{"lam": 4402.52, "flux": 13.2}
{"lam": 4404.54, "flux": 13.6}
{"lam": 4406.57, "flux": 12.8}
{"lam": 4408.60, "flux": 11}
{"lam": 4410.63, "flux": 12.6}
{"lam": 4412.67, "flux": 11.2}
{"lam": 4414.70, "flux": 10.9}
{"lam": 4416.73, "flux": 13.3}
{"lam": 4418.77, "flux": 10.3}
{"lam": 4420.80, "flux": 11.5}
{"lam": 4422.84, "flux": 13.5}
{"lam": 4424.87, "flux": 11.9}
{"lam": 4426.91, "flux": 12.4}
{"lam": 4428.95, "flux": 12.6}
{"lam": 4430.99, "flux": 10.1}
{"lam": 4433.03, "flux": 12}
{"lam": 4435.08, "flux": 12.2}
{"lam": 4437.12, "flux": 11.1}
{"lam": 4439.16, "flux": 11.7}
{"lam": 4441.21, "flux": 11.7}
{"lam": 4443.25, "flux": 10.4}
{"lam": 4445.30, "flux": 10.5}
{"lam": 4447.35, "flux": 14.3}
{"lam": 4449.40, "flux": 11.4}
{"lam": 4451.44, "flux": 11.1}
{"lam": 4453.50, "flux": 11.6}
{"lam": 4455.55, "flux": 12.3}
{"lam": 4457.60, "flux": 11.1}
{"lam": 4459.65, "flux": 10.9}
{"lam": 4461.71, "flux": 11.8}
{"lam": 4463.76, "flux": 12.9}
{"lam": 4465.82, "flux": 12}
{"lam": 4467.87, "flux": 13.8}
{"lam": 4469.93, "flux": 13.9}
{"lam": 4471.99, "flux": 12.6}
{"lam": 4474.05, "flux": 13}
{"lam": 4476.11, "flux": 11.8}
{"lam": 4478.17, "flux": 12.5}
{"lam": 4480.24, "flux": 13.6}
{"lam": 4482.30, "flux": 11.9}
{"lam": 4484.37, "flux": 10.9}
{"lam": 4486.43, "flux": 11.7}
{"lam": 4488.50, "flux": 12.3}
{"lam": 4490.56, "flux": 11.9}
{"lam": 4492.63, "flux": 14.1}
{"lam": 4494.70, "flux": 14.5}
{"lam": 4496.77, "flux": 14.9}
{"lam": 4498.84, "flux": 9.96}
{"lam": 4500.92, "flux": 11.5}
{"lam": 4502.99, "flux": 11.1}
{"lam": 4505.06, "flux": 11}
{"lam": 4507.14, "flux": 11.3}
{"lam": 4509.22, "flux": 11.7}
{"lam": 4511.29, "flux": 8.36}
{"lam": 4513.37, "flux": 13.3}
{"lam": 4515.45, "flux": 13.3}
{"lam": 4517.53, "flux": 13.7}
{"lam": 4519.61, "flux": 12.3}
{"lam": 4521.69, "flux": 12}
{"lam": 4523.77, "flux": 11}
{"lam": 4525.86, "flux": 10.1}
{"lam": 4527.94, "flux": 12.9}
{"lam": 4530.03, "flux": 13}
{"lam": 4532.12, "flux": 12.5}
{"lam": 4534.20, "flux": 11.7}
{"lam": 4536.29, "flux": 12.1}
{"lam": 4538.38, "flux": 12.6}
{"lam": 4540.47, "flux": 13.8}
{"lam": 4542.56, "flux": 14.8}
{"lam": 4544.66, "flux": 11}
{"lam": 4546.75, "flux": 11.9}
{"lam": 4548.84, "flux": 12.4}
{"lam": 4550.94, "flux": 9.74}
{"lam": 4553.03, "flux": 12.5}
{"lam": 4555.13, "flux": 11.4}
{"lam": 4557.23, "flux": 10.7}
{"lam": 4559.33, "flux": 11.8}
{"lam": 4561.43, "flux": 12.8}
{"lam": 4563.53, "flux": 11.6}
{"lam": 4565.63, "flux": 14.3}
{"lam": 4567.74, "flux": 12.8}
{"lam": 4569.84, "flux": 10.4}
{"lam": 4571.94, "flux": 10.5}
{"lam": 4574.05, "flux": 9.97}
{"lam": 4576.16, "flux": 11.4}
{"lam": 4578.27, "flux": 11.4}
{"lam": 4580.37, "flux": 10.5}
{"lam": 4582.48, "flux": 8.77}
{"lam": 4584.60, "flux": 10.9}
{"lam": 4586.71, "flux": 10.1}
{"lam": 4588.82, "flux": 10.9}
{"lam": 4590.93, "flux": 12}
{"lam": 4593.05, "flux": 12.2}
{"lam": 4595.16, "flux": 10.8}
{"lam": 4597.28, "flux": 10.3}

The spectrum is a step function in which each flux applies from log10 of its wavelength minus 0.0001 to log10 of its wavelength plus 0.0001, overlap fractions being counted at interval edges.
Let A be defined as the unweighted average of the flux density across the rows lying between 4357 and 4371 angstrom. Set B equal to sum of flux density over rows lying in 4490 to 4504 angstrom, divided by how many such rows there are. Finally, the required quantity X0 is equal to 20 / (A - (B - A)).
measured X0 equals 2.82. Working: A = 9.8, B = 12.6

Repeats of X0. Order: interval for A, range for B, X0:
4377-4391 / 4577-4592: 1.39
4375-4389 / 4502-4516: 1.64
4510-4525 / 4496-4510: 1.62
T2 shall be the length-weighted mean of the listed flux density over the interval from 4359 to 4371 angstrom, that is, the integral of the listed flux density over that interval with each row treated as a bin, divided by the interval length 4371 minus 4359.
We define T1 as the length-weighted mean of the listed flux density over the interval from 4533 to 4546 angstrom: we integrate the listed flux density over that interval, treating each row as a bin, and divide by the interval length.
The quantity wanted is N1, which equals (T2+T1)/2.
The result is 11.2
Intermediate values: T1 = 12.7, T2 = 9.7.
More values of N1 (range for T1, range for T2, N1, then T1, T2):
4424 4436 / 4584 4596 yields 11.5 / 11.9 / 11.2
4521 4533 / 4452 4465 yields 11.8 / 11.9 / 11.7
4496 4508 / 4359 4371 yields 10.6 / 11.6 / 9.7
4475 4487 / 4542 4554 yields 12.0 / 12.1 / 11.9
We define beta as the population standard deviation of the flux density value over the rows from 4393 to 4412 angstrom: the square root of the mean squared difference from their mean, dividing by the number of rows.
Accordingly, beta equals 1.6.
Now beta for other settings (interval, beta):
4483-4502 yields 1.6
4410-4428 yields 1.0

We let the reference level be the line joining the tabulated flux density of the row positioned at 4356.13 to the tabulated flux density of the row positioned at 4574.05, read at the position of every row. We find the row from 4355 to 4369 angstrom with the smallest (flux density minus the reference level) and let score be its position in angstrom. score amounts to 4362.15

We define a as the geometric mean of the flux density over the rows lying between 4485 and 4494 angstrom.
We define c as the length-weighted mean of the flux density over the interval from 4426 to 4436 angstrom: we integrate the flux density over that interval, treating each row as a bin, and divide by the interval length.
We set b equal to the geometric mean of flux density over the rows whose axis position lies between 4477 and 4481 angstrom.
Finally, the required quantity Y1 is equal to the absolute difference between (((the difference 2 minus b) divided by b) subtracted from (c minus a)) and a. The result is 12.2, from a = 12.5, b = 13.0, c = 11.8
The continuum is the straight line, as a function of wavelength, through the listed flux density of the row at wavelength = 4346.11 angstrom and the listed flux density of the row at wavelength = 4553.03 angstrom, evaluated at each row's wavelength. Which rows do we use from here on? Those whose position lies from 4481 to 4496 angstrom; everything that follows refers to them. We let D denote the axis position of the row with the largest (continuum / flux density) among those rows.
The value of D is 4484.37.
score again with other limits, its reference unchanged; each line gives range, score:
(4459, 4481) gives 4459.65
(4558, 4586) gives 4582.48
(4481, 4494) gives 4484.37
